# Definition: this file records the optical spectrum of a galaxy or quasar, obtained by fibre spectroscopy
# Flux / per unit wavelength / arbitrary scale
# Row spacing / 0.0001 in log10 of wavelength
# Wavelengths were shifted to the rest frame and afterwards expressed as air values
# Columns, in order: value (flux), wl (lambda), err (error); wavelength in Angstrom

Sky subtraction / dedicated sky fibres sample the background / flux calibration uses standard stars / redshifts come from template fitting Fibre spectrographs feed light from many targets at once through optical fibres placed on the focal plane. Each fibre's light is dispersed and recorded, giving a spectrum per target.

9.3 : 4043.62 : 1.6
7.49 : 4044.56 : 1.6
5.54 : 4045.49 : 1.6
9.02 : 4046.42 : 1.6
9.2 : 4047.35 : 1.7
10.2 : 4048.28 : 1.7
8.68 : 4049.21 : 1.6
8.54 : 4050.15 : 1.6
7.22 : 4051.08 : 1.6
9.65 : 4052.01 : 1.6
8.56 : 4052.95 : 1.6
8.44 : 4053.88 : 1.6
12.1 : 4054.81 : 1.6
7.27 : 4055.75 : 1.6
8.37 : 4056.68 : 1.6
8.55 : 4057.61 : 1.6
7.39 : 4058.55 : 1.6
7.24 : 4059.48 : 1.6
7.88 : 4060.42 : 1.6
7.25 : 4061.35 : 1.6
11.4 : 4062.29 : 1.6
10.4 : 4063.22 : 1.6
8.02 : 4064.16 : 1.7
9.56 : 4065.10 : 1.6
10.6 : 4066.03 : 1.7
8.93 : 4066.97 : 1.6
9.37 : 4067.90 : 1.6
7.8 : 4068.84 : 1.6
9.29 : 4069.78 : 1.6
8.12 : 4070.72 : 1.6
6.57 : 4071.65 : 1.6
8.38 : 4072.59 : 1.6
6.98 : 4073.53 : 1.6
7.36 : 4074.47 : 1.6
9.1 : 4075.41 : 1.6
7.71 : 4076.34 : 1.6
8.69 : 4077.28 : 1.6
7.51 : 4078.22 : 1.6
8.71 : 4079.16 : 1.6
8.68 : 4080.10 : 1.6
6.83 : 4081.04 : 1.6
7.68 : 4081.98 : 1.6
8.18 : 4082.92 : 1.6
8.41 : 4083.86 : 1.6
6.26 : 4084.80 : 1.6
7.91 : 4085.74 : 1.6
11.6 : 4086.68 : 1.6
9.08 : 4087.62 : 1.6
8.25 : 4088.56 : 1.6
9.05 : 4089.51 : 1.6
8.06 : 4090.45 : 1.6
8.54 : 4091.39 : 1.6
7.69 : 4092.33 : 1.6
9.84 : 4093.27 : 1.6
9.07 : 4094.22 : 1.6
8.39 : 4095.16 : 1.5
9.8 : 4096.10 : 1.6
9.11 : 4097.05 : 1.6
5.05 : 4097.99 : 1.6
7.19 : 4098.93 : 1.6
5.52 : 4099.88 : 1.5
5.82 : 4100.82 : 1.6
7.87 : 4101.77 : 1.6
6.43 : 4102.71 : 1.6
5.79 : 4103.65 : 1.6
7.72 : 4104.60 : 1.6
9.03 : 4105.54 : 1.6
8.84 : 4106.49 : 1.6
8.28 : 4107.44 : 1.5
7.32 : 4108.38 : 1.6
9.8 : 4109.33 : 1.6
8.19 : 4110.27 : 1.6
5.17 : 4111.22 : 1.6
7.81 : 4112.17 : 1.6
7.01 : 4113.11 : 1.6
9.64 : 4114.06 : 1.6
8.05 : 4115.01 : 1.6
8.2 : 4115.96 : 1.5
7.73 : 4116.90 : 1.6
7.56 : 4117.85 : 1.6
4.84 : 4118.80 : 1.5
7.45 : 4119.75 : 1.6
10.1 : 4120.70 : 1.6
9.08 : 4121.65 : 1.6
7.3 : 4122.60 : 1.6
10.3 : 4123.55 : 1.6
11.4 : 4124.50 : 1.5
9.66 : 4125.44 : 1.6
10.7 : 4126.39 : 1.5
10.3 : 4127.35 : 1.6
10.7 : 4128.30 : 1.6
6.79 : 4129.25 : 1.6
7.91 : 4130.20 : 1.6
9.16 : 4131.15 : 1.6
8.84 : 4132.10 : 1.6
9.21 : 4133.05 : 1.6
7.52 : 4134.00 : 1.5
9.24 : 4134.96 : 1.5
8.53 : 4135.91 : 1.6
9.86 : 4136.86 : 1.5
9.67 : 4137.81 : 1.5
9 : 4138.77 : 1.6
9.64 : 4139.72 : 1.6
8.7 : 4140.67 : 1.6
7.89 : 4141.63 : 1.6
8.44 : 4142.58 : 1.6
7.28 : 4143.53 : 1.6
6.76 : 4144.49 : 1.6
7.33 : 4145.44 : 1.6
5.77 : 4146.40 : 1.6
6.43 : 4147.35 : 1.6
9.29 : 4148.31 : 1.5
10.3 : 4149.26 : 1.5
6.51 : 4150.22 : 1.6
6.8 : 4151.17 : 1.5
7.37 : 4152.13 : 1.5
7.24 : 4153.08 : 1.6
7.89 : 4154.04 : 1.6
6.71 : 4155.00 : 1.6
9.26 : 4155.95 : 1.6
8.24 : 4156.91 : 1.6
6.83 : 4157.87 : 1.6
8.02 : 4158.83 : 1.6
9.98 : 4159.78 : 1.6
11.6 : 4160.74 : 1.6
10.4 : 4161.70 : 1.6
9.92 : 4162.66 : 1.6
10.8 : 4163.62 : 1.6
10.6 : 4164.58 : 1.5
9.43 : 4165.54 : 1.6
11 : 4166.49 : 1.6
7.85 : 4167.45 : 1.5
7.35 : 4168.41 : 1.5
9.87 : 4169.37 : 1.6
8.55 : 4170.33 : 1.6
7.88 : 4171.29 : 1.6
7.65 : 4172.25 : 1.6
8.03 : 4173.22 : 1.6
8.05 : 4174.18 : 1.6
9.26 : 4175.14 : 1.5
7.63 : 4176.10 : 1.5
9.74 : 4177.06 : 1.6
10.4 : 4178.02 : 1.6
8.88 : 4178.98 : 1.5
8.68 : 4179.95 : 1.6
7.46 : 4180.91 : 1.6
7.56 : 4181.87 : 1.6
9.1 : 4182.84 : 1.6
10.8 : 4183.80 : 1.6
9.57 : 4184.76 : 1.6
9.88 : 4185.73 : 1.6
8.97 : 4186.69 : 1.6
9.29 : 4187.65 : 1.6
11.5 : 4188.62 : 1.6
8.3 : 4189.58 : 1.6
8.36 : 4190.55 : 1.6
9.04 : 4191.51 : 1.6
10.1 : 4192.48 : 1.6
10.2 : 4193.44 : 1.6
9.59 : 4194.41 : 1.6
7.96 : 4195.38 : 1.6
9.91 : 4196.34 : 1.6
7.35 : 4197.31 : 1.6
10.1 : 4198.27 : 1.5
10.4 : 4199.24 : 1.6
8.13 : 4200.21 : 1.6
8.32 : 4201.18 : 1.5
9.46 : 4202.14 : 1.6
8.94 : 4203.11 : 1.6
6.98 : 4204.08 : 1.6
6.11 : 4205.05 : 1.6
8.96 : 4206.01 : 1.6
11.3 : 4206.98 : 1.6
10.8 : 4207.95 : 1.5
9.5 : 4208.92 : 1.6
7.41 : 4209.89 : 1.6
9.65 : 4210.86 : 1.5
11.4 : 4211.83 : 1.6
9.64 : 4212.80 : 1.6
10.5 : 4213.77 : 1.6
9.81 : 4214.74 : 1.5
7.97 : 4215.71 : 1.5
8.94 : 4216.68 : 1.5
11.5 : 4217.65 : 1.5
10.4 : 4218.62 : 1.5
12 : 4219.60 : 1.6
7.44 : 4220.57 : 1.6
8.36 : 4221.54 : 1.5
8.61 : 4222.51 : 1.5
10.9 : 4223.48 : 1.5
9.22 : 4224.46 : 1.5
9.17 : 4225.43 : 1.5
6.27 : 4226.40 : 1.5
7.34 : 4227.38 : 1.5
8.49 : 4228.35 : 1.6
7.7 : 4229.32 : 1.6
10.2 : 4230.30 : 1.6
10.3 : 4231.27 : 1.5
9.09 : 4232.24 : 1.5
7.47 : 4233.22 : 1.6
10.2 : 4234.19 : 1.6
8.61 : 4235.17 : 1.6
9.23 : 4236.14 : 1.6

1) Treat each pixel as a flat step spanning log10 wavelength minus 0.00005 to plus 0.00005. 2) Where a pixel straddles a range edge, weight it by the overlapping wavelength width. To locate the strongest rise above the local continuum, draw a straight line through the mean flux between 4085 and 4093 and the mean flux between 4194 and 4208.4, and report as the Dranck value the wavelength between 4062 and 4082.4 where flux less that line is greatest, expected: 4062.29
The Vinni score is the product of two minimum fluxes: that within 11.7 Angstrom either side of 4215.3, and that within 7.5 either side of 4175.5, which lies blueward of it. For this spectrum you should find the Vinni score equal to 45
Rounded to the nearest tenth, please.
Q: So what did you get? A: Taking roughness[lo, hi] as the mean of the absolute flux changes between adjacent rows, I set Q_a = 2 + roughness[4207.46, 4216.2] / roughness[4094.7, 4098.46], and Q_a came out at 2.8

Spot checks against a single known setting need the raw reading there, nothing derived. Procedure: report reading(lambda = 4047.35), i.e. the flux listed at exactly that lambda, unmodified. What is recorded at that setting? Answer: 9.2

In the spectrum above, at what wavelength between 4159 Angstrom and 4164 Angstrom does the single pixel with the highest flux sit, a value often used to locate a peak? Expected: 4160.74 Angstrom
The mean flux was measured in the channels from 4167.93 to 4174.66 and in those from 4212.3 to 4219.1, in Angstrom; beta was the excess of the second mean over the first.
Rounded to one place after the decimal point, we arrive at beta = 1.6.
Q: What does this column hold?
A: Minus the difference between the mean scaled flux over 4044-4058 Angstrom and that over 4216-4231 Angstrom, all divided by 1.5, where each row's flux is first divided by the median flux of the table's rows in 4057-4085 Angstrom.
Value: 0.04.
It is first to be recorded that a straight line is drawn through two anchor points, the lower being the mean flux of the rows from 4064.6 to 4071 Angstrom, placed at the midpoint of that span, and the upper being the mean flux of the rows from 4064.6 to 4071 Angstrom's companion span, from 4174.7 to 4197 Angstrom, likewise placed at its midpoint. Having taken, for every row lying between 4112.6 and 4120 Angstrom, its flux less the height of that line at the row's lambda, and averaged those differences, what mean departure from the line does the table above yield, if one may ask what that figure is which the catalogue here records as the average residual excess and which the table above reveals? -1.6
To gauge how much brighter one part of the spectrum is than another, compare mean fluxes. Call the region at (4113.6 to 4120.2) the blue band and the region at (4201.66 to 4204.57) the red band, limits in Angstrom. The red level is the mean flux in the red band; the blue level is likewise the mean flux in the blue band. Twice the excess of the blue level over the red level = -1.6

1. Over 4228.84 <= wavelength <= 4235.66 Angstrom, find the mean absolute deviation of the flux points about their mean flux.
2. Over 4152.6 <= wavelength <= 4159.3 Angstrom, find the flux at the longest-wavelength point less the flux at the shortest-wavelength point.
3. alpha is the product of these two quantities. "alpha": 1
